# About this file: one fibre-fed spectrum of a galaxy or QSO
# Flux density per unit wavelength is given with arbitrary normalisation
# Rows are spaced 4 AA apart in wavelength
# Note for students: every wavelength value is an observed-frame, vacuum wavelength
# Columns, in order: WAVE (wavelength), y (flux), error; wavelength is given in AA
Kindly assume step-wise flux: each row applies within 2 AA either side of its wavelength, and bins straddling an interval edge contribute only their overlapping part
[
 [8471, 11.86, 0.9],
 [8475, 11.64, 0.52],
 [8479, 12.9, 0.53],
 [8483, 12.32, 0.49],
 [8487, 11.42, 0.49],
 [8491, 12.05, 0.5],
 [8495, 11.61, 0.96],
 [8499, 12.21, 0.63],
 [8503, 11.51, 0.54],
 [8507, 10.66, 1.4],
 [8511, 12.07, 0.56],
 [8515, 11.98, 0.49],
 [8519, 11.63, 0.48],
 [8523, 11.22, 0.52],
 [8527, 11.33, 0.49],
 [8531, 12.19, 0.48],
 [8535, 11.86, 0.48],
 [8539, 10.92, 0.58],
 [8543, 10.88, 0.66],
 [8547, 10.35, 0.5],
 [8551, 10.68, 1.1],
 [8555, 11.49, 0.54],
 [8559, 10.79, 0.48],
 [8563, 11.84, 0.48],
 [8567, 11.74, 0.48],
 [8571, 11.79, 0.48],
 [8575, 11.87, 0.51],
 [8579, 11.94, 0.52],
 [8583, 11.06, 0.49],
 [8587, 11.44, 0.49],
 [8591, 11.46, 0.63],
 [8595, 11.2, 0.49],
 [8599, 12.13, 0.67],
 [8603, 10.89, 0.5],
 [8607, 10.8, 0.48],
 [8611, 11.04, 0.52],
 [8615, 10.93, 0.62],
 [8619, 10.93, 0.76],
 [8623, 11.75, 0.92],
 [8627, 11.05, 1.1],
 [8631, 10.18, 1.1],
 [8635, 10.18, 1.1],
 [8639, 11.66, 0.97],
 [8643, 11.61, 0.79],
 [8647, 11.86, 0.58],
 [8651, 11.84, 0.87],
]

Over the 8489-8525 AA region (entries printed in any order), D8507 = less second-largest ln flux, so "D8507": -2.49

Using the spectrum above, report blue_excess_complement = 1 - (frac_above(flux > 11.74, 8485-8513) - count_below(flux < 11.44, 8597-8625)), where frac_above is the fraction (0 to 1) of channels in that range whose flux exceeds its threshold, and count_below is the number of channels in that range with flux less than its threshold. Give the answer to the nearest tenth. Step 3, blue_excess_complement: 5.6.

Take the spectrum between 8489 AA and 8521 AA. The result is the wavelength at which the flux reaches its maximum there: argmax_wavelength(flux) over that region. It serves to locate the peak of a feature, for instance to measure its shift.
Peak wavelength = 8499 AA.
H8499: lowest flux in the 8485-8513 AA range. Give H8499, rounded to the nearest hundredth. 10.66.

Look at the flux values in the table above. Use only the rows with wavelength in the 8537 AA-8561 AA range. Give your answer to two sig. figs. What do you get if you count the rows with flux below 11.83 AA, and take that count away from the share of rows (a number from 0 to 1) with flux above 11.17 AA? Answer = -5.8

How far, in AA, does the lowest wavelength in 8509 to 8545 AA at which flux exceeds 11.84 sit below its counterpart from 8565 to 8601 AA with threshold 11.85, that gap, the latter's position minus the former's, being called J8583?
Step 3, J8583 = 64 AA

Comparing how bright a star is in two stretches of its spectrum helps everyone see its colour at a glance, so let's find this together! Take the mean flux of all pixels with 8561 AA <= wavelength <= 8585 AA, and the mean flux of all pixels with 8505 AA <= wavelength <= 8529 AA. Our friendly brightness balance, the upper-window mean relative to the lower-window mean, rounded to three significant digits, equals 1.02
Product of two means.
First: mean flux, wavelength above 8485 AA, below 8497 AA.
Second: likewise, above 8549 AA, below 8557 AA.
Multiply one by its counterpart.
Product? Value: 130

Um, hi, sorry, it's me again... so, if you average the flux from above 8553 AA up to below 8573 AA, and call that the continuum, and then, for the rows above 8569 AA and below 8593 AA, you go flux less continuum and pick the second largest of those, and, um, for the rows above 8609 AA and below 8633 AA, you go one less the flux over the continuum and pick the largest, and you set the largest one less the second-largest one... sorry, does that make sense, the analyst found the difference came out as -0.2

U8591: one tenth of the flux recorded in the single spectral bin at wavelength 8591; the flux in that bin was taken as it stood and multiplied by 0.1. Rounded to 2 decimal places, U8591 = 1.15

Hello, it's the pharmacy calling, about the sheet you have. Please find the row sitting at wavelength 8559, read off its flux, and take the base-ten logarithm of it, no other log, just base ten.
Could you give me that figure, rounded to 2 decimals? 1.03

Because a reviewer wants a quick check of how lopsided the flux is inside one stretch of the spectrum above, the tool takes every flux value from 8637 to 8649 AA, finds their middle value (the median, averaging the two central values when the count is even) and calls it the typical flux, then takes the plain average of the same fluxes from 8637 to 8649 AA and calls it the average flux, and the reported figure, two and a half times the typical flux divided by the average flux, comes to 2.49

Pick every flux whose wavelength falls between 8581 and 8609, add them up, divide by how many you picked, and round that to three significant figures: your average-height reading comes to 11.3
